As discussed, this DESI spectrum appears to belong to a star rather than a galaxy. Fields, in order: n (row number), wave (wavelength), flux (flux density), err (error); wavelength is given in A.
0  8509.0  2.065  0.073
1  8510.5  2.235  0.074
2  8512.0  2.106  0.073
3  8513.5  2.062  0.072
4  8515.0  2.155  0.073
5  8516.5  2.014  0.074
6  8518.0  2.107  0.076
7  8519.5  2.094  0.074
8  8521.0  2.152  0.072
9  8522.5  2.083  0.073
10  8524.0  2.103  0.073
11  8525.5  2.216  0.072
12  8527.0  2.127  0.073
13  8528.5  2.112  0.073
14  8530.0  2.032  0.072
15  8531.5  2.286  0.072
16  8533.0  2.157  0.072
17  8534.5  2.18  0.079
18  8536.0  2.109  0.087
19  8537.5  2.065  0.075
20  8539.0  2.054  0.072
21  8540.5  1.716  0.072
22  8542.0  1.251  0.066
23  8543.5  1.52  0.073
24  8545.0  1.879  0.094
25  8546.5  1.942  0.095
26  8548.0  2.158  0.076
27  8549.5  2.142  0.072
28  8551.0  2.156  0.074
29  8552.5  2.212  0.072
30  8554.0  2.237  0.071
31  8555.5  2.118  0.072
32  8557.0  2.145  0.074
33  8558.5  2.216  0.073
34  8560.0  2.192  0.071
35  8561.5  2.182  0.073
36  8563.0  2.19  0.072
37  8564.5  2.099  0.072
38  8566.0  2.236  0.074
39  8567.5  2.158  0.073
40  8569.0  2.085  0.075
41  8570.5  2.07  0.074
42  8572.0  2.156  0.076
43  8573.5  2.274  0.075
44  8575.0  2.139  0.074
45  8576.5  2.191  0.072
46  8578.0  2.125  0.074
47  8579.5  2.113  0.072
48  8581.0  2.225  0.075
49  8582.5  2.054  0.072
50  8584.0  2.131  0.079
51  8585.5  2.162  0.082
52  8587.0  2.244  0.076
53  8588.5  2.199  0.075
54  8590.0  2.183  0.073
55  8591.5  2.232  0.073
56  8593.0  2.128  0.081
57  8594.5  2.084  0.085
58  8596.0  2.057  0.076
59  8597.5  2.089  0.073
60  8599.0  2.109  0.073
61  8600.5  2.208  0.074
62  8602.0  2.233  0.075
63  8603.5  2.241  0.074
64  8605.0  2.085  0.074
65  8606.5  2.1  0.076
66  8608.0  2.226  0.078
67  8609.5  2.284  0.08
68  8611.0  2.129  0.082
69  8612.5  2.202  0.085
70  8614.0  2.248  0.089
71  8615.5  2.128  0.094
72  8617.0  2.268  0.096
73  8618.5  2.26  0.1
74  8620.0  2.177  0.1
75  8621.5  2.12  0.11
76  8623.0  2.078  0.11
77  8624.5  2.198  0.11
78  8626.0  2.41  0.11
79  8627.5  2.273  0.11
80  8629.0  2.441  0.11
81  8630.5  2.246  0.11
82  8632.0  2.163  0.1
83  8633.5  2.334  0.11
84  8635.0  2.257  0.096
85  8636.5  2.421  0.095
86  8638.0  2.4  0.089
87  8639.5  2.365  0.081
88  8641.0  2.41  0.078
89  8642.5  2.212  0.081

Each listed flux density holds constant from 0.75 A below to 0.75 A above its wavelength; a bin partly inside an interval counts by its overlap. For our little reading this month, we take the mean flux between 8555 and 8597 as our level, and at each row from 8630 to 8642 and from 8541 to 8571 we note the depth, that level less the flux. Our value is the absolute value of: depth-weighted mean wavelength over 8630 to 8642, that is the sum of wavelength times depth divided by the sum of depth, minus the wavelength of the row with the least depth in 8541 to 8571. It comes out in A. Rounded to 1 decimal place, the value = 83.2 A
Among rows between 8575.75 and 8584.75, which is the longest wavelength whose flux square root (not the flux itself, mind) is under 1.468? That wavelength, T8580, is 8584.0 A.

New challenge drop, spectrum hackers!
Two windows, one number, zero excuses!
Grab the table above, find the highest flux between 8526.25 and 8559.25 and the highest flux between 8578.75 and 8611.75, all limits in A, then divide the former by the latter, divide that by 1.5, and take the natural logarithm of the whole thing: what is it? -0.405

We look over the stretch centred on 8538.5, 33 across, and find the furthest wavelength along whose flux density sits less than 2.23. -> 8552.5 A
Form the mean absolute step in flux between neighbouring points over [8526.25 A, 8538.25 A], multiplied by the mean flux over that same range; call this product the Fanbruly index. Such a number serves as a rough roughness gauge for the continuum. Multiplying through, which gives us 0.19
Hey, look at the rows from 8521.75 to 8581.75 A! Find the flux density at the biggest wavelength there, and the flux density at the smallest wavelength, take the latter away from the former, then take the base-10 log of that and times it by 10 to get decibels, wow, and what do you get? -8.5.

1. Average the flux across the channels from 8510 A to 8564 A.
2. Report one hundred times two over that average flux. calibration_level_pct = 96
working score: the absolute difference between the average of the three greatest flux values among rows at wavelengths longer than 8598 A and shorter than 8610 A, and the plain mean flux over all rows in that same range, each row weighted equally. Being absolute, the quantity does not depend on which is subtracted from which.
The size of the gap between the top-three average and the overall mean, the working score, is 0.07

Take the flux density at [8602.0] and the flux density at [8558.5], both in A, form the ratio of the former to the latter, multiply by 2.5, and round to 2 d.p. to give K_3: 2.52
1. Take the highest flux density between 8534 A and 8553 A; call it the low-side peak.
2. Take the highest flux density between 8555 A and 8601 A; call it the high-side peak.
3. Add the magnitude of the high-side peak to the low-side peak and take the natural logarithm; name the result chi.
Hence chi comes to 1.50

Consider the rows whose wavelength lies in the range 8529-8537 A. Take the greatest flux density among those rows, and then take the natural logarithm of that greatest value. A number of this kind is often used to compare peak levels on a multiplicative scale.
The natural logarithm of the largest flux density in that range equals 0.827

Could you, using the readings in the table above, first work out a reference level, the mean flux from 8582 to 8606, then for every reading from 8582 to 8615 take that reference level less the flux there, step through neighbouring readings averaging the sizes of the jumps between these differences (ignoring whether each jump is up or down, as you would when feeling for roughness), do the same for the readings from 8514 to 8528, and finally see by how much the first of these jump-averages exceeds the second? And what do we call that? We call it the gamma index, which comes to -0.013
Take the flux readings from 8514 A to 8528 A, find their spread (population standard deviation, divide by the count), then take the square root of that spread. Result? 0.23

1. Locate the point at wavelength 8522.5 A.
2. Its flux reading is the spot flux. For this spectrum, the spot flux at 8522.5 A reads 2.083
